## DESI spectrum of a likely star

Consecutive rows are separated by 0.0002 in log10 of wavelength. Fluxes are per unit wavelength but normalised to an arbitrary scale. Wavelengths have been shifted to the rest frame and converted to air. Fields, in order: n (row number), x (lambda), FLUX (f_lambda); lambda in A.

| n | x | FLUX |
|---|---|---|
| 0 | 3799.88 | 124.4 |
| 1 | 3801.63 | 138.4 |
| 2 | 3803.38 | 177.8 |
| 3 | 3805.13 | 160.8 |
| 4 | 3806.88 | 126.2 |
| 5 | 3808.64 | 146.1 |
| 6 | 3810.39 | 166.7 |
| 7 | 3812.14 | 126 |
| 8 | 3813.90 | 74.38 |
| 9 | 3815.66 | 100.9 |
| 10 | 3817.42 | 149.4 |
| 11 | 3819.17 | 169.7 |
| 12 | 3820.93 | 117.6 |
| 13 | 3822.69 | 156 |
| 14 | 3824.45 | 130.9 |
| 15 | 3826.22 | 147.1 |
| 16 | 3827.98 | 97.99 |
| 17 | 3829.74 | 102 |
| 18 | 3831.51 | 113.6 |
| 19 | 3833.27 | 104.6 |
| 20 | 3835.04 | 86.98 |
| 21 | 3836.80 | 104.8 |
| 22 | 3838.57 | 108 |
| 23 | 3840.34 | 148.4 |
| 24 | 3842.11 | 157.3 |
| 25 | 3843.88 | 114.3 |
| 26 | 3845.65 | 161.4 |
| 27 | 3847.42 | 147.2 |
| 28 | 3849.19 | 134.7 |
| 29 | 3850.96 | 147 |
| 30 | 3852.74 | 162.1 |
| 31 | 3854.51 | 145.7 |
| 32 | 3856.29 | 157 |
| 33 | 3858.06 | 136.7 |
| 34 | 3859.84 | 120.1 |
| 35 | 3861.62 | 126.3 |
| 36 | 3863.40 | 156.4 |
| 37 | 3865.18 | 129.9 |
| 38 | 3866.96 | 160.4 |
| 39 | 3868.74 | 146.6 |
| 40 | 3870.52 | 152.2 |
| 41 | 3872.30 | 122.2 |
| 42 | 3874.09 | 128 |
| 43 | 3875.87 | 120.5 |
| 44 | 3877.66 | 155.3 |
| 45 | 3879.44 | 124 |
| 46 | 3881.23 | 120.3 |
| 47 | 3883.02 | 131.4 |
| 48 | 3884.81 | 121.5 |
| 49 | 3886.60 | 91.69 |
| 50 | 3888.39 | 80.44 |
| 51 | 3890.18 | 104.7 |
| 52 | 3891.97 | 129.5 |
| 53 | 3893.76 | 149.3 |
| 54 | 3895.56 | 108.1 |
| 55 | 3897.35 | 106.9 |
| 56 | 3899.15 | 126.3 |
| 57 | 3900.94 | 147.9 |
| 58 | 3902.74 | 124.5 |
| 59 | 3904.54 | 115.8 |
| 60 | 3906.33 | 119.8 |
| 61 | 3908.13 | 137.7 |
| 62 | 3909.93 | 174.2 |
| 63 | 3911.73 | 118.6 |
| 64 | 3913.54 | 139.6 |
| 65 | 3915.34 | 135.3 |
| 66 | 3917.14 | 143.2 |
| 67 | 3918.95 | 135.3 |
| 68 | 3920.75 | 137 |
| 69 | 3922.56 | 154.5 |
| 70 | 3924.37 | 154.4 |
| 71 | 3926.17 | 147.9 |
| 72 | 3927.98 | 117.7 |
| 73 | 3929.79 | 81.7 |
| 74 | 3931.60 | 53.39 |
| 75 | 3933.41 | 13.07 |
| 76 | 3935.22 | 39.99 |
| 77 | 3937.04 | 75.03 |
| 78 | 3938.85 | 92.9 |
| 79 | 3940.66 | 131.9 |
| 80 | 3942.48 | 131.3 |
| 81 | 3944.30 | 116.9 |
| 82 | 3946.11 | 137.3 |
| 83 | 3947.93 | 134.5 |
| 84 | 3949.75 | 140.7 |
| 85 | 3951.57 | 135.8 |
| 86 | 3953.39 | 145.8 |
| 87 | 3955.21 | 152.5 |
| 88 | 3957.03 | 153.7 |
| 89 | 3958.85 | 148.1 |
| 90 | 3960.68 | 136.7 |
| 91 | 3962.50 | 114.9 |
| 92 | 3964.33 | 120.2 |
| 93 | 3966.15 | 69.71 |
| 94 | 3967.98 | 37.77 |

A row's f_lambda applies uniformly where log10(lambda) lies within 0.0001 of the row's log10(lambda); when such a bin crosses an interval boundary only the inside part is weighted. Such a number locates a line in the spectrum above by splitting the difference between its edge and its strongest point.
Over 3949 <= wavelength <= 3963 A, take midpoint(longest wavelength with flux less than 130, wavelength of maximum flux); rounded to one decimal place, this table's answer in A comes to 3959.8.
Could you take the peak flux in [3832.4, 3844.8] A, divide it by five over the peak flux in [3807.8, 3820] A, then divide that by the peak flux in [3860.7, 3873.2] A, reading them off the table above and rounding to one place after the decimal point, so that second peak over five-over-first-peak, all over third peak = 33.3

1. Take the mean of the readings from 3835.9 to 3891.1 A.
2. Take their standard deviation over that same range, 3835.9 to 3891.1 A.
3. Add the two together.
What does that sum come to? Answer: 154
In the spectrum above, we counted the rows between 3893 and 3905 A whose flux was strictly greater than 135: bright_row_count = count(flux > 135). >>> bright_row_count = 2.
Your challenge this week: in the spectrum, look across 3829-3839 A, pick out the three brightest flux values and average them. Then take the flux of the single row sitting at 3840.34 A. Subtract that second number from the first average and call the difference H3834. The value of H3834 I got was -40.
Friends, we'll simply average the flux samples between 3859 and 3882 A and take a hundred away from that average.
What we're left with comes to 36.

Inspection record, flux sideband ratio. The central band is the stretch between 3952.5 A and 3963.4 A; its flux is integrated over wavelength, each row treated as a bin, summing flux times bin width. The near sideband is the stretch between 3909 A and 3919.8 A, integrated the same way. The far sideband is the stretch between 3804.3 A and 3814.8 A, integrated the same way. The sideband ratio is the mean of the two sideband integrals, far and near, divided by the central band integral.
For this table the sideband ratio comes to 0.943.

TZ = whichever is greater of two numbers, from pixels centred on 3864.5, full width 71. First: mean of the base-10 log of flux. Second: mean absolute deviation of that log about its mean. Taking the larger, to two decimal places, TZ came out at 2.10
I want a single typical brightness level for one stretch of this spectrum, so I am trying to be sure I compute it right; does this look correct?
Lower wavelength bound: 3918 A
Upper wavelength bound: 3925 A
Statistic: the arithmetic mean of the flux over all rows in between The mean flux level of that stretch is 145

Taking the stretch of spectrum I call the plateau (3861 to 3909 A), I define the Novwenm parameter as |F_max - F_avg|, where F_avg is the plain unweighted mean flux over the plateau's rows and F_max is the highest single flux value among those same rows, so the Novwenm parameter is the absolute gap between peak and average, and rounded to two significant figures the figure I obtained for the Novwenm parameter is 33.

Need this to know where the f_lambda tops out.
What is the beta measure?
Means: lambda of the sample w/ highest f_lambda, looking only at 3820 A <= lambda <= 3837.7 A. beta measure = 3822.69 A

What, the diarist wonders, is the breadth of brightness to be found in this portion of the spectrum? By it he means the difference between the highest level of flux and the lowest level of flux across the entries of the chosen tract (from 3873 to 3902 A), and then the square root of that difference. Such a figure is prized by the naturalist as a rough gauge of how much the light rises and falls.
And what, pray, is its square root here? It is 8.7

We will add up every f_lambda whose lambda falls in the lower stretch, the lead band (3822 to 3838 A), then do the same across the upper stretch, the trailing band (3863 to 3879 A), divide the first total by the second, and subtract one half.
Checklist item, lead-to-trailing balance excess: 0.32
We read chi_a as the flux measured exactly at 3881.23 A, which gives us 120.3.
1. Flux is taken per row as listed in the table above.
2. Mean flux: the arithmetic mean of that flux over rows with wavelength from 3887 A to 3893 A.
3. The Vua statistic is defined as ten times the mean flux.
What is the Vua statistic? 1049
